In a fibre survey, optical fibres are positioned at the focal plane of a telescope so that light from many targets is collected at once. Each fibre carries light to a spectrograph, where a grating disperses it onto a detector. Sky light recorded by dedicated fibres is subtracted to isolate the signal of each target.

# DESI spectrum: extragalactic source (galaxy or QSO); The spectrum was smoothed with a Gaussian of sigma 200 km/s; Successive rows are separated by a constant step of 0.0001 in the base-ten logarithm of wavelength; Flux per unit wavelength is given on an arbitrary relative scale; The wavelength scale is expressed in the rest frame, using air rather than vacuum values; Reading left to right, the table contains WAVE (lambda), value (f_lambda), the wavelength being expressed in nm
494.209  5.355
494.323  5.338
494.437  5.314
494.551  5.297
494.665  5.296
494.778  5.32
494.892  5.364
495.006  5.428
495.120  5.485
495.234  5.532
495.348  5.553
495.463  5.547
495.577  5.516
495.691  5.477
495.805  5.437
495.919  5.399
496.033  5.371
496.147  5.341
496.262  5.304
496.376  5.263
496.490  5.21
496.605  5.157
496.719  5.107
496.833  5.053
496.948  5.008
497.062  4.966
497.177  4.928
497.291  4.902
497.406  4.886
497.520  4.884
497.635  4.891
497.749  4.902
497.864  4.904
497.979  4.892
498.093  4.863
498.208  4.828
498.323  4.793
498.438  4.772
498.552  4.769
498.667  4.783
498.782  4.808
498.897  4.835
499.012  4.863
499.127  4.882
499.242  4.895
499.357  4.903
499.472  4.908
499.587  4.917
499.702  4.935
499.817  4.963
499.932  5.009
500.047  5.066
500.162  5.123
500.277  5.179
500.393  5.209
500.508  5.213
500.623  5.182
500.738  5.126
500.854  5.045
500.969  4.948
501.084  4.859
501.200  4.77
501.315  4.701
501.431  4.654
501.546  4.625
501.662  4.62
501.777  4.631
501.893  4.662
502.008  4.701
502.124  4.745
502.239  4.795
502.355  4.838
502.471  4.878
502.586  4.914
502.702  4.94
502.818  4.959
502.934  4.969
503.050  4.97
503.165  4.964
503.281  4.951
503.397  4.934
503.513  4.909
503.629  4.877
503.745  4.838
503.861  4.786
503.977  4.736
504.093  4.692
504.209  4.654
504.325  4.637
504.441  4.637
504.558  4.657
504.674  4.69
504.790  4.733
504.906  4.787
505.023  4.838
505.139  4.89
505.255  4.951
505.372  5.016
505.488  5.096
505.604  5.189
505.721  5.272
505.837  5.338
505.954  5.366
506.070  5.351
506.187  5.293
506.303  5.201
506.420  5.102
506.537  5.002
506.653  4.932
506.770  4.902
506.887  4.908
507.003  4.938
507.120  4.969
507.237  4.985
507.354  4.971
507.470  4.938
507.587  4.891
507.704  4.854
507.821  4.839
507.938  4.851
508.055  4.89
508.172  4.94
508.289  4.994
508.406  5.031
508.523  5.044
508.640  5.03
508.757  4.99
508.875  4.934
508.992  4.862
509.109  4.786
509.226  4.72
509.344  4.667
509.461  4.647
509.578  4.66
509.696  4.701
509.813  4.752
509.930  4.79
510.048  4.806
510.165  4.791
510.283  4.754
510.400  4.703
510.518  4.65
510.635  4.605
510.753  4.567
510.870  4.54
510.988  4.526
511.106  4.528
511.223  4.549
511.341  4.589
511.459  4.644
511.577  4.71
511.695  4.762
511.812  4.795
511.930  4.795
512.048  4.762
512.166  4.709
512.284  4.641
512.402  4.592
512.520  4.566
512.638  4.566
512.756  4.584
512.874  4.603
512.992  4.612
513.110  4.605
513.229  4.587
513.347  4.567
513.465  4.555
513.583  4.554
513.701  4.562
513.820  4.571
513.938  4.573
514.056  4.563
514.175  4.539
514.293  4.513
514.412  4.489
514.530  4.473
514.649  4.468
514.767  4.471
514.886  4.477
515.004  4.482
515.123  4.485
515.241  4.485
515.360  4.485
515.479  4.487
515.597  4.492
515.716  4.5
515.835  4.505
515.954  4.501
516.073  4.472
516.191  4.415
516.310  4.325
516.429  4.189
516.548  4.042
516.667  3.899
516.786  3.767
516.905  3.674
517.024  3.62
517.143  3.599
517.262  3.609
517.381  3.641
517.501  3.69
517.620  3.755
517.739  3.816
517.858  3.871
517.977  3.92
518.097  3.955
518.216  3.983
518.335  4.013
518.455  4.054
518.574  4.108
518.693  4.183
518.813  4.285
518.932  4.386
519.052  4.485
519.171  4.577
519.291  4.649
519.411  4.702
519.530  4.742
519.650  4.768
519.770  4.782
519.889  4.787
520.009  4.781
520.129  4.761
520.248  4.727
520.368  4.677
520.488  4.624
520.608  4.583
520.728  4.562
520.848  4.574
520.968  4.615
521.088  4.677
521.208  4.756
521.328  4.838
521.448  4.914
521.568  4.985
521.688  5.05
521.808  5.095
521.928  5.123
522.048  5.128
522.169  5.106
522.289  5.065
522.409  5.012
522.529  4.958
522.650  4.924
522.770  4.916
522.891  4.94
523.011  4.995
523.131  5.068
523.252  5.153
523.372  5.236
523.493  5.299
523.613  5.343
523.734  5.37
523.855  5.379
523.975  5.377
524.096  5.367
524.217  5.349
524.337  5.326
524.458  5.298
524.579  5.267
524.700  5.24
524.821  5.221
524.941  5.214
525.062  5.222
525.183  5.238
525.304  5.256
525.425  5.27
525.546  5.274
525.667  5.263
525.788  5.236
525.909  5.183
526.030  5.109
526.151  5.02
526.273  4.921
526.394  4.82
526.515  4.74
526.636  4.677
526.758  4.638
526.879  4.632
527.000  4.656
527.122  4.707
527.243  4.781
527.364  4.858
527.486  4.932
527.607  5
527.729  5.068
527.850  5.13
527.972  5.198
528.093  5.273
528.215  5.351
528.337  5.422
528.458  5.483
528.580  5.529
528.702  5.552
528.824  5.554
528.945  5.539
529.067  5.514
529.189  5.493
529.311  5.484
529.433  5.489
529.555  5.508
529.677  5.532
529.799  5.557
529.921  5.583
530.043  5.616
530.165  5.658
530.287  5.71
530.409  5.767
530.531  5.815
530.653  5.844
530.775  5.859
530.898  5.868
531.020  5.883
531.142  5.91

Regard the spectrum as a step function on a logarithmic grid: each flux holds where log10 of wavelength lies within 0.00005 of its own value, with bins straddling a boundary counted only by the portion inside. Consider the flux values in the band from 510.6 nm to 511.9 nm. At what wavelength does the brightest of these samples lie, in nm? 511.812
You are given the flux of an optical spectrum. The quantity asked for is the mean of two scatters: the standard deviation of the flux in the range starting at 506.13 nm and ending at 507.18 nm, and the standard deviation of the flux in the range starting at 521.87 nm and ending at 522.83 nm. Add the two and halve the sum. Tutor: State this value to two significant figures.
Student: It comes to 0.11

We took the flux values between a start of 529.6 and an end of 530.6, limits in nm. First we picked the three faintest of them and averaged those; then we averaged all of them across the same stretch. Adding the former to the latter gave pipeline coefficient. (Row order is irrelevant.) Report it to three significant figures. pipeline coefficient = 11.2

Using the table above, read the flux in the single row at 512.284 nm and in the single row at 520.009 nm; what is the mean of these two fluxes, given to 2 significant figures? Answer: 4.7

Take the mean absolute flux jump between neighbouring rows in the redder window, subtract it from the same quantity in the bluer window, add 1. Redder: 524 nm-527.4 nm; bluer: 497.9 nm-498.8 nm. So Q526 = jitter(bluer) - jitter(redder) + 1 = 0.983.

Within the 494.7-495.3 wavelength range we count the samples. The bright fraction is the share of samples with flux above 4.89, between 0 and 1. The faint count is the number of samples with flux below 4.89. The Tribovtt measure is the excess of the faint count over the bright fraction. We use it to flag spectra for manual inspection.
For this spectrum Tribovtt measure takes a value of -1.0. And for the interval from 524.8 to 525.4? -1.0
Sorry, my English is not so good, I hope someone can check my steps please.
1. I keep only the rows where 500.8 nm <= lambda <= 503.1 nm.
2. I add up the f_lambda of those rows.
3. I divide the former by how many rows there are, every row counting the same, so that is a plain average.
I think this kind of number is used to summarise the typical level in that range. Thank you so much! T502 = 4.81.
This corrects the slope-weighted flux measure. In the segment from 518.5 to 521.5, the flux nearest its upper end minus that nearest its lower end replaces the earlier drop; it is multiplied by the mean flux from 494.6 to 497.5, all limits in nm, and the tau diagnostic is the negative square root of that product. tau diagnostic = -2.1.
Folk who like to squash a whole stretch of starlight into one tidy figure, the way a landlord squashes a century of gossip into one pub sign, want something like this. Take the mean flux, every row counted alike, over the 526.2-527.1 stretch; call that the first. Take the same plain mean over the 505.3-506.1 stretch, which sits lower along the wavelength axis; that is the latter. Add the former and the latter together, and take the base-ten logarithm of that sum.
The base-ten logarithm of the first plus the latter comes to 0.998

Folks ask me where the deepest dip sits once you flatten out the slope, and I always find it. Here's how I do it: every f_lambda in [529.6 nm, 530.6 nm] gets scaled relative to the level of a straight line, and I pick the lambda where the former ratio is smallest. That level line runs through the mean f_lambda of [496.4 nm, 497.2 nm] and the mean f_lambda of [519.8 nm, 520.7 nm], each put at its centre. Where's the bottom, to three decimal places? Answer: 529.677 nm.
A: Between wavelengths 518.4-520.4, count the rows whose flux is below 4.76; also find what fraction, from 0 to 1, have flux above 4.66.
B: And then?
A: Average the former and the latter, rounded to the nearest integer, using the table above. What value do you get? 6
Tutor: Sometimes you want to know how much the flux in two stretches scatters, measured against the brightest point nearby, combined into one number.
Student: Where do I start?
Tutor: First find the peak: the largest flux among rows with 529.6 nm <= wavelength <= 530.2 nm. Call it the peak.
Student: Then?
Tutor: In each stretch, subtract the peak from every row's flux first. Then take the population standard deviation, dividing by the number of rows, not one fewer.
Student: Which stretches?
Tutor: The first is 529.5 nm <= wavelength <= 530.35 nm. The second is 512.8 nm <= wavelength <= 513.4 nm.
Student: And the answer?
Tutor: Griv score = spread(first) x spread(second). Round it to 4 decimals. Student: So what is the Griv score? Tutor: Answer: 0.0011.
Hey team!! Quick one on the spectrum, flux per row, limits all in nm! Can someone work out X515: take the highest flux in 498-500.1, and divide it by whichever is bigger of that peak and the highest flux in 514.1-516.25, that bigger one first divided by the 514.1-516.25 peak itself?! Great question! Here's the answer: 4.54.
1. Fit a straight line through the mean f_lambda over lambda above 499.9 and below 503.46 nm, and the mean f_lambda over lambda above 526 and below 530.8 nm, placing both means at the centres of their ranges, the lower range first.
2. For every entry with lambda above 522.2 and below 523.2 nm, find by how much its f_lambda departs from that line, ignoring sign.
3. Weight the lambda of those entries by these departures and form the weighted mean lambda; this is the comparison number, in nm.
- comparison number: 522.72 nm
